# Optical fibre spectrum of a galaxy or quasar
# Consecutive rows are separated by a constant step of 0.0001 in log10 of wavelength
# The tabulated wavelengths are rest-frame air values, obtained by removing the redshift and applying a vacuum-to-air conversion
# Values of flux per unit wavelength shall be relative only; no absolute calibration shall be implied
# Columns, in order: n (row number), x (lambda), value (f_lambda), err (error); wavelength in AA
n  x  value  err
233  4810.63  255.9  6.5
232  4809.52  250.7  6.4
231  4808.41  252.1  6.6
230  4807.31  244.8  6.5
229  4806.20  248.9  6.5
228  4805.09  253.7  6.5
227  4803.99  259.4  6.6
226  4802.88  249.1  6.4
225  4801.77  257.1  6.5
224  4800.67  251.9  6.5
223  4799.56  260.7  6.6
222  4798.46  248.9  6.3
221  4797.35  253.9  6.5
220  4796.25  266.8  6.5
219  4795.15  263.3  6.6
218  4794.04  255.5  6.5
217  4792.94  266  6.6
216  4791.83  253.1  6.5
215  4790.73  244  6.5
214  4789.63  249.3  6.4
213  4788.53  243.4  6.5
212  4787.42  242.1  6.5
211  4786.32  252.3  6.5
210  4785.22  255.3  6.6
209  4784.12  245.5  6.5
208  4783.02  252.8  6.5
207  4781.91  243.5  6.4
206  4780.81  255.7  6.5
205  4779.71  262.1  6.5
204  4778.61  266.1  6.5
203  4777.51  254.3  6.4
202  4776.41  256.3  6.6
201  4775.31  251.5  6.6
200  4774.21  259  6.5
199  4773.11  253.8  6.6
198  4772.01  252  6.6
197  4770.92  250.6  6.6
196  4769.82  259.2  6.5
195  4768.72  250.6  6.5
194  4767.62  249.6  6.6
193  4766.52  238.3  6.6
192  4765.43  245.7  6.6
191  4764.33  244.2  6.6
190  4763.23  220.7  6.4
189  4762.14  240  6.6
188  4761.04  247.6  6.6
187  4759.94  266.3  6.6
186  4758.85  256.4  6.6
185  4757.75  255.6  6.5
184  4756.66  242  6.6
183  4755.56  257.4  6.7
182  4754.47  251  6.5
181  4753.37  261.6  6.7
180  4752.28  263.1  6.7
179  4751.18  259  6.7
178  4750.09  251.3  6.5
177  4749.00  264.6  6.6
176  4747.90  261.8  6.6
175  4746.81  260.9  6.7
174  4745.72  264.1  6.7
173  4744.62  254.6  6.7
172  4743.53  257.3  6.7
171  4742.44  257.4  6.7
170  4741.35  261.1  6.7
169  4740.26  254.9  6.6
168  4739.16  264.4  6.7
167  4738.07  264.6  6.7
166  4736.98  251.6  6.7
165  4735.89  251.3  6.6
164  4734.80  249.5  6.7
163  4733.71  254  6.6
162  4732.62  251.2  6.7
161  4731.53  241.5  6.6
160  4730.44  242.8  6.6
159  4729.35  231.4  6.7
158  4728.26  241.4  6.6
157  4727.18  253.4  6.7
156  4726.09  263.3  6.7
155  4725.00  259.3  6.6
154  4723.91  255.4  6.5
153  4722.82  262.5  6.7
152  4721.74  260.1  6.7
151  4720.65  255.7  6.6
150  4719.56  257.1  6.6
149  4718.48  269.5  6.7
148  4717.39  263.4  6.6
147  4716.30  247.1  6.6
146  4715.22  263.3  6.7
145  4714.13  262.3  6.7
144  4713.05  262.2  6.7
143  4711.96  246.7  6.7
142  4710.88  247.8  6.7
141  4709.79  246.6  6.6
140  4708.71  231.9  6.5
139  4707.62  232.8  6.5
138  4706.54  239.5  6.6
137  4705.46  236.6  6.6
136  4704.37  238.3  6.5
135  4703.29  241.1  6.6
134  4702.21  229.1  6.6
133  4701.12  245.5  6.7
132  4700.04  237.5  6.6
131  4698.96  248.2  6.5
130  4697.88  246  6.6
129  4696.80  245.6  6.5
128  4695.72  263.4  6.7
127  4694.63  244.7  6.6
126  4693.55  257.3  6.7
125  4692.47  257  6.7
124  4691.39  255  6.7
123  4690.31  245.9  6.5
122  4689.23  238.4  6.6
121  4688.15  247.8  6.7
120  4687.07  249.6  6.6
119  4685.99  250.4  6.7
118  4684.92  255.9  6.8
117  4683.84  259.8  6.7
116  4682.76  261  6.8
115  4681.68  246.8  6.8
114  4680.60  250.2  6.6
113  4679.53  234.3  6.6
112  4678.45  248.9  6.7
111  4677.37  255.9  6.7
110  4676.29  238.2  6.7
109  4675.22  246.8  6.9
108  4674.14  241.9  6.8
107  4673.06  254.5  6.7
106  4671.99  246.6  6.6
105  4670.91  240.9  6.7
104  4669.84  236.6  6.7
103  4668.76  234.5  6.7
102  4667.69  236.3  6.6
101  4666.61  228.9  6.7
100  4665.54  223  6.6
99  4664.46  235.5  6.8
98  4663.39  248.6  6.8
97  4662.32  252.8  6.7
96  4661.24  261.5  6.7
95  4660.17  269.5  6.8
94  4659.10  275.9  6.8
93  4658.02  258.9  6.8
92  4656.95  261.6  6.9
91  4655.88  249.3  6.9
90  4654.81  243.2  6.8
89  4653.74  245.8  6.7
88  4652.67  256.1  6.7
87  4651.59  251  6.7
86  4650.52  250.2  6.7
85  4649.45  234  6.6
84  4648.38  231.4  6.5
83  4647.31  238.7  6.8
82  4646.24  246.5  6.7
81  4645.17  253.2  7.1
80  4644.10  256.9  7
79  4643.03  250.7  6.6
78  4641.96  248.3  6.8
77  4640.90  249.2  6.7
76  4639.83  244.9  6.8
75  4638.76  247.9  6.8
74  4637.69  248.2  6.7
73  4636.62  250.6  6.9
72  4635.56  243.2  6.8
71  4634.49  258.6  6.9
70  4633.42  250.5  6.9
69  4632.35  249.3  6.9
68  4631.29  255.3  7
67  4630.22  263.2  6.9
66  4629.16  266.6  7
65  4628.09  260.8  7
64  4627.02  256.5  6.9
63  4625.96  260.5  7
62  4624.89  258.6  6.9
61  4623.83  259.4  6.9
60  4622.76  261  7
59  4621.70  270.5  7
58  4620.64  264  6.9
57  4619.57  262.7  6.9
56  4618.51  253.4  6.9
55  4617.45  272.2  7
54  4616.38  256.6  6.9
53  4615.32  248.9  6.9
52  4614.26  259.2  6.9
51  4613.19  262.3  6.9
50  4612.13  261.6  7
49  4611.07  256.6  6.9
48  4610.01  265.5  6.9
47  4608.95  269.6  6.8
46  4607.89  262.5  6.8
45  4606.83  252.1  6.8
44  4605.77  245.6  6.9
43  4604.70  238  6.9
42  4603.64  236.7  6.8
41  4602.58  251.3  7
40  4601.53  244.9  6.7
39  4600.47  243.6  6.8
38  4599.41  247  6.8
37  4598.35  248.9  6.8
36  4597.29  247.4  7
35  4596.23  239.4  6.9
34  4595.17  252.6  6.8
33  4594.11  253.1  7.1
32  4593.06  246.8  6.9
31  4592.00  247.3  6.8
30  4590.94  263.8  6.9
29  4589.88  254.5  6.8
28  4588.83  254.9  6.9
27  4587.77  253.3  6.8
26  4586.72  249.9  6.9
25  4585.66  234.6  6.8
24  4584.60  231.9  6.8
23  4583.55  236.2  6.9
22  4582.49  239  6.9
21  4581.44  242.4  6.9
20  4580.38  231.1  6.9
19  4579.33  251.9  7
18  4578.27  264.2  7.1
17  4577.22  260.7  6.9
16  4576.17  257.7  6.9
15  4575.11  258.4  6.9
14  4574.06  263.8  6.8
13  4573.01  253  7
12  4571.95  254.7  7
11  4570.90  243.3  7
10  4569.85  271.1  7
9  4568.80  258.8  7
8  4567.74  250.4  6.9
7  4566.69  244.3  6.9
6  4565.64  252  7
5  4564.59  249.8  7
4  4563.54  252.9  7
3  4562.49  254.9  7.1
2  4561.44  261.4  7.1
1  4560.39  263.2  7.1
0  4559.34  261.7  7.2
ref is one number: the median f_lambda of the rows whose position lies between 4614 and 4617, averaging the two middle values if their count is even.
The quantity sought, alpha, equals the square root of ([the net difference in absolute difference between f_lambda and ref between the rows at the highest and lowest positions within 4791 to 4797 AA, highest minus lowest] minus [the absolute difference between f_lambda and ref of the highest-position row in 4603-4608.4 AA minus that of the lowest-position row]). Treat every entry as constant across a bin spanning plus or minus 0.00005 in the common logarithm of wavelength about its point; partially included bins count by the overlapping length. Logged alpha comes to 4.5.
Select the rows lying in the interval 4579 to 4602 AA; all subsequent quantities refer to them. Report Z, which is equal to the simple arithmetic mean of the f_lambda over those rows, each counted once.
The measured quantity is 246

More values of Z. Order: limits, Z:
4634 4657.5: 248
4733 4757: 257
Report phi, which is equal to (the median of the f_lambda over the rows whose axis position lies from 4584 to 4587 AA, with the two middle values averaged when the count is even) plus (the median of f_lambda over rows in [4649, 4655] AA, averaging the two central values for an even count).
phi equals 483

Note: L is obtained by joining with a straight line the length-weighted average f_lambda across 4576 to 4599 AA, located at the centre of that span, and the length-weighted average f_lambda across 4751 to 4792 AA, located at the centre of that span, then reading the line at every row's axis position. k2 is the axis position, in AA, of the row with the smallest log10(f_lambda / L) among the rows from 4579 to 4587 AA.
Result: 4580.38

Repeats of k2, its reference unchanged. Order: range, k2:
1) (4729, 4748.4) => 4729.35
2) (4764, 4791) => 4766.52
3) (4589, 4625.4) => 4603.64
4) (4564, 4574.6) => 4570.90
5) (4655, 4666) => 4665.54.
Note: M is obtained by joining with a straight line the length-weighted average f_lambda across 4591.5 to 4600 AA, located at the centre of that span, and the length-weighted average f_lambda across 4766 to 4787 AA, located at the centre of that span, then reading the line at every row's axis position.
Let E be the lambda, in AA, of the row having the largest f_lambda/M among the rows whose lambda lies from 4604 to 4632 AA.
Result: 4617.45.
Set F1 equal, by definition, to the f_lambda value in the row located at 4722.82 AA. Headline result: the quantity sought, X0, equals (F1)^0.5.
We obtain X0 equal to 16.2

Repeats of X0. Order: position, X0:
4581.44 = 15.6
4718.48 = 16.4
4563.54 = 15.9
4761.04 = 15.7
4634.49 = 16.1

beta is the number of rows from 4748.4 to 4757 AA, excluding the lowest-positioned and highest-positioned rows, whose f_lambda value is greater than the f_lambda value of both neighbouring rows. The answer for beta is 2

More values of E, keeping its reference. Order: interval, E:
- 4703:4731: 4718.48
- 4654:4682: 4659.10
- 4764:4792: 4778.61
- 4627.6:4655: 4629.16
